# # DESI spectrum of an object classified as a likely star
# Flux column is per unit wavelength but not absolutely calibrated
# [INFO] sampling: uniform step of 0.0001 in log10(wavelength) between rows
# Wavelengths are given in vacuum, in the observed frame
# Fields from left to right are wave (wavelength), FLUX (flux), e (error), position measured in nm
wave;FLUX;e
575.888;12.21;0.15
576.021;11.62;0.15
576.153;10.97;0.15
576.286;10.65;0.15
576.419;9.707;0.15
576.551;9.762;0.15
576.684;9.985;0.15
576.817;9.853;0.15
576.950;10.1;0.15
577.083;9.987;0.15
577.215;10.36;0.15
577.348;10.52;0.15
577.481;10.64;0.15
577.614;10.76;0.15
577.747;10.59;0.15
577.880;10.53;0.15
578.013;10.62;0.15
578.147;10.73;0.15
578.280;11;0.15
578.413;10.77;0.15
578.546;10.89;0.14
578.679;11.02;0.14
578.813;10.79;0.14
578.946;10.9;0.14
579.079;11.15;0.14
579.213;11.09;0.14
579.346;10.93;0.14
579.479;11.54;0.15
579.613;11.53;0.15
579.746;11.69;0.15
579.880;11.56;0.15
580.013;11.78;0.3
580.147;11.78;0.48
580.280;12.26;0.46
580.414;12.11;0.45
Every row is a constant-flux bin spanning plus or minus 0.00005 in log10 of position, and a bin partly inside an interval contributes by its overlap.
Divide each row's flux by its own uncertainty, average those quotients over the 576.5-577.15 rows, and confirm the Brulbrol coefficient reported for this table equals 66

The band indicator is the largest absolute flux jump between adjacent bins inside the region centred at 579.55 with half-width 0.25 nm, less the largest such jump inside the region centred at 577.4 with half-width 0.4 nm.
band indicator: 0.24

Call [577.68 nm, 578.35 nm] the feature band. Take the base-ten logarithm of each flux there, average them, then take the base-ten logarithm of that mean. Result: 0.012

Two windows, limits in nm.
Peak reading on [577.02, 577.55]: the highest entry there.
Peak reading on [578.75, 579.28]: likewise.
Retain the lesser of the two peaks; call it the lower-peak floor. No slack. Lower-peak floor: 10.6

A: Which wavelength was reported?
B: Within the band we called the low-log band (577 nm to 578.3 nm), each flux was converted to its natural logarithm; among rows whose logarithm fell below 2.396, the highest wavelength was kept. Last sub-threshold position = 578.147 nm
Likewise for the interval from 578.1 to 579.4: 579.346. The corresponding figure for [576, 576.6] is 576.551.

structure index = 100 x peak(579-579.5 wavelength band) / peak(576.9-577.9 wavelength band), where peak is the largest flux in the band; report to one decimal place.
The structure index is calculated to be 107.2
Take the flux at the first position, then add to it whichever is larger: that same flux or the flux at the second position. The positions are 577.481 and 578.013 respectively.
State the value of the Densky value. 21.28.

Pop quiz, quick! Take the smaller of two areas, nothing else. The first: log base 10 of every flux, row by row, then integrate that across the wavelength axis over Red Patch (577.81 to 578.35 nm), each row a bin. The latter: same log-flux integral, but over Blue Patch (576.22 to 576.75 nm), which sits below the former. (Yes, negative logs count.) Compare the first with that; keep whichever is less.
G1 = 0.531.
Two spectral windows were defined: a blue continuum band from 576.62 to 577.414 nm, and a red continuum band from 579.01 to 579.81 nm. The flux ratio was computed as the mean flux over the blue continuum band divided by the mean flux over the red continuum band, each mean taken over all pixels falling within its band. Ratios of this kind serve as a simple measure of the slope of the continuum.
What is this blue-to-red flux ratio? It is 0.895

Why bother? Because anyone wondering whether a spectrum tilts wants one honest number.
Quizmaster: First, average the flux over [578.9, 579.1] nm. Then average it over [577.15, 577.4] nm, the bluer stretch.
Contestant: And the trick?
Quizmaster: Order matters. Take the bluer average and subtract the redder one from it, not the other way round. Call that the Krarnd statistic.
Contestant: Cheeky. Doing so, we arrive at -0.59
